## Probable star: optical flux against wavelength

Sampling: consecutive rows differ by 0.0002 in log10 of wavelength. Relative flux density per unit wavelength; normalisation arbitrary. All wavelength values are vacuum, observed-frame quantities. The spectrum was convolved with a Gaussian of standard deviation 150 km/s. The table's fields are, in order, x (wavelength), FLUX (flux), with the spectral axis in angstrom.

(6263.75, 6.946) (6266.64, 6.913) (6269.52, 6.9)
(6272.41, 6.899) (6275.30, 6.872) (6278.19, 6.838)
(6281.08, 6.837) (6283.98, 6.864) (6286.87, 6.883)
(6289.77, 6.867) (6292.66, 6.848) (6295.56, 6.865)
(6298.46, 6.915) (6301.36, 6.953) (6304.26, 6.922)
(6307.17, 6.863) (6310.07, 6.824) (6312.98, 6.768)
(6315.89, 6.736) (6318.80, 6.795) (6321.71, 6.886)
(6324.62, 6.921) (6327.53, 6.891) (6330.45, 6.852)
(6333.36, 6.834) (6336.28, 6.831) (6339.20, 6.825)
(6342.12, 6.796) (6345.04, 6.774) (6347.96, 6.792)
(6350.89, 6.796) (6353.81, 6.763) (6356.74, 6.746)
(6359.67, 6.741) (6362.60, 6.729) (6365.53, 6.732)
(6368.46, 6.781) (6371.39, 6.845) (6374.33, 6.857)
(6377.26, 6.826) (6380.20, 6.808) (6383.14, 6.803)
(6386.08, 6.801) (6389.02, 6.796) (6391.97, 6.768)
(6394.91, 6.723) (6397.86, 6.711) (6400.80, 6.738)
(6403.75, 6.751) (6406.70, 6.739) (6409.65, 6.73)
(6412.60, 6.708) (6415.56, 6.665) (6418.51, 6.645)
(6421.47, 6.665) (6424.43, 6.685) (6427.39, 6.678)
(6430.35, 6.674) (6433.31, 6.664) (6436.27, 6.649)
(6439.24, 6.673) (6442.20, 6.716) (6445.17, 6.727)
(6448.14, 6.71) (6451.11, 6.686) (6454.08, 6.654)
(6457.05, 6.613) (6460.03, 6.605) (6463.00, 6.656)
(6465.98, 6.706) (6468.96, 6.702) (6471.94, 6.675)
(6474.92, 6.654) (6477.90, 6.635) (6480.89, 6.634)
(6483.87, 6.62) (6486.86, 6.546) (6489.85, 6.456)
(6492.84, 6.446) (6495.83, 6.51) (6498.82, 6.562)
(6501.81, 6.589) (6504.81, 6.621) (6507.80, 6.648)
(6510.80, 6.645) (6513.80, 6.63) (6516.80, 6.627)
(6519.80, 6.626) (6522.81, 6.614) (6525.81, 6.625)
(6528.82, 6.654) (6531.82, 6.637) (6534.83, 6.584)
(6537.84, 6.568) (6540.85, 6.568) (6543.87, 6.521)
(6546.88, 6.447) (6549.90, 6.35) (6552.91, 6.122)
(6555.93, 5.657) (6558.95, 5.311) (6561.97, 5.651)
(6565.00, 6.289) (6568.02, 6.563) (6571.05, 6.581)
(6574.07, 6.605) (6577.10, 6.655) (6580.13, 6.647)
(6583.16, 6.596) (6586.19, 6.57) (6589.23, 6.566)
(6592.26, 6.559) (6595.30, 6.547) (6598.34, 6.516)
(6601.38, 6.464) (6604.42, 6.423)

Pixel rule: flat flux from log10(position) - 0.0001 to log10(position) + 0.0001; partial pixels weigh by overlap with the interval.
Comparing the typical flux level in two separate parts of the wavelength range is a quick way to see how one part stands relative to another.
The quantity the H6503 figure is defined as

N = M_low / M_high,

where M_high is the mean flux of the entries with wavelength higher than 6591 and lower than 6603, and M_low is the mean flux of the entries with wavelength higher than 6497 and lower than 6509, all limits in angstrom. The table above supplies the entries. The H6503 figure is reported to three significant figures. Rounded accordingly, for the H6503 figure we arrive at 1.01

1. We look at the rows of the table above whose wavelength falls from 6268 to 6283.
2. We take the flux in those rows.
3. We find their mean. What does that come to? 6.87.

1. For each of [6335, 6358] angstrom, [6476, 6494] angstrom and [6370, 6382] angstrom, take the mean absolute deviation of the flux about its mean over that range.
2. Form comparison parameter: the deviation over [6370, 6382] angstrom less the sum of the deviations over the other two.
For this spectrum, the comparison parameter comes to -0.08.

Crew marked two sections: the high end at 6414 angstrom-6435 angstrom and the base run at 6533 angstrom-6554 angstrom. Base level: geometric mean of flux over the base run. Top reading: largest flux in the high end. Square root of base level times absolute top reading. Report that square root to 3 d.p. 6.566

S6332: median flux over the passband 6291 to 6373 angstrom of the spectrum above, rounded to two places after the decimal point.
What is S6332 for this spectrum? 6.82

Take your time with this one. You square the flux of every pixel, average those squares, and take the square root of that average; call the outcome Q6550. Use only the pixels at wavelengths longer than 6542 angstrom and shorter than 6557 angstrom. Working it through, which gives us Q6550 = 6.23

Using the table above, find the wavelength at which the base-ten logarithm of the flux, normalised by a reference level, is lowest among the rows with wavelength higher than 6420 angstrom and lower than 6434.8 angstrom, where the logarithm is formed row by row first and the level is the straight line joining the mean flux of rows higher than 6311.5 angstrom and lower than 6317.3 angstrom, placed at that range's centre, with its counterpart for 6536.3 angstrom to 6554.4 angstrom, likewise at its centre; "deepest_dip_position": 6421.47 angstrom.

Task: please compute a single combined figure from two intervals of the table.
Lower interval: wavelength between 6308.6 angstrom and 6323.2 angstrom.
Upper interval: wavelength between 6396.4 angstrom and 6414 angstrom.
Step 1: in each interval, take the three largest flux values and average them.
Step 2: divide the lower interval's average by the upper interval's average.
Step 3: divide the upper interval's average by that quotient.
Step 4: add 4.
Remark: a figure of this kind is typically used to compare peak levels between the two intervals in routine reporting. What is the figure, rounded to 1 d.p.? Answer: 10.7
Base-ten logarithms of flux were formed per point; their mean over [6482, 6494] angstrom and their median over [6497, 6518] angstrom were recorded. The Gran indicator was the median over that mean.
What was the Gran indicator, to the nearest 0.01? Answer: 1.01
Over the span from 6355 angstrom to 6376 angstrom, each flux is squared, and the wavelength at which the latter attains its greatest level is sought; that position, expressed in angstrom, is 6374.33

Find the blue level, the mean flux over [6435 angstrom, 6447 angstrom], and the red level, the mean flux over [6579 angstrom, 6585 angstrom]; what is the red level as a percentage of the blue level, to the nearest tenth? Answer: 99.0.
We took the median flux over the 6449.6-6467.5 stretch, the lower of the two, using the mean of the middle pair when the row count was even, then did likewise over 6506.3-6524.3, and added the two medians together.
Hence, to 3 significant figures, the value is 13.3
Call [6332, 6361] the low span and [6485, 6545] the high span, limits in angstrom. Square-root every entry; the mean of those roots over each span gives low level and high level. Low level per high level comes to 1.02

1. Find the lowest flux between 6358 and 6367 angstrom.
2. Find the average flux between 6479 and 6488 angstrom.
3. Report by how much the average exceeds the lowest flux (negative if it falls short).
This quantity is -0.13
